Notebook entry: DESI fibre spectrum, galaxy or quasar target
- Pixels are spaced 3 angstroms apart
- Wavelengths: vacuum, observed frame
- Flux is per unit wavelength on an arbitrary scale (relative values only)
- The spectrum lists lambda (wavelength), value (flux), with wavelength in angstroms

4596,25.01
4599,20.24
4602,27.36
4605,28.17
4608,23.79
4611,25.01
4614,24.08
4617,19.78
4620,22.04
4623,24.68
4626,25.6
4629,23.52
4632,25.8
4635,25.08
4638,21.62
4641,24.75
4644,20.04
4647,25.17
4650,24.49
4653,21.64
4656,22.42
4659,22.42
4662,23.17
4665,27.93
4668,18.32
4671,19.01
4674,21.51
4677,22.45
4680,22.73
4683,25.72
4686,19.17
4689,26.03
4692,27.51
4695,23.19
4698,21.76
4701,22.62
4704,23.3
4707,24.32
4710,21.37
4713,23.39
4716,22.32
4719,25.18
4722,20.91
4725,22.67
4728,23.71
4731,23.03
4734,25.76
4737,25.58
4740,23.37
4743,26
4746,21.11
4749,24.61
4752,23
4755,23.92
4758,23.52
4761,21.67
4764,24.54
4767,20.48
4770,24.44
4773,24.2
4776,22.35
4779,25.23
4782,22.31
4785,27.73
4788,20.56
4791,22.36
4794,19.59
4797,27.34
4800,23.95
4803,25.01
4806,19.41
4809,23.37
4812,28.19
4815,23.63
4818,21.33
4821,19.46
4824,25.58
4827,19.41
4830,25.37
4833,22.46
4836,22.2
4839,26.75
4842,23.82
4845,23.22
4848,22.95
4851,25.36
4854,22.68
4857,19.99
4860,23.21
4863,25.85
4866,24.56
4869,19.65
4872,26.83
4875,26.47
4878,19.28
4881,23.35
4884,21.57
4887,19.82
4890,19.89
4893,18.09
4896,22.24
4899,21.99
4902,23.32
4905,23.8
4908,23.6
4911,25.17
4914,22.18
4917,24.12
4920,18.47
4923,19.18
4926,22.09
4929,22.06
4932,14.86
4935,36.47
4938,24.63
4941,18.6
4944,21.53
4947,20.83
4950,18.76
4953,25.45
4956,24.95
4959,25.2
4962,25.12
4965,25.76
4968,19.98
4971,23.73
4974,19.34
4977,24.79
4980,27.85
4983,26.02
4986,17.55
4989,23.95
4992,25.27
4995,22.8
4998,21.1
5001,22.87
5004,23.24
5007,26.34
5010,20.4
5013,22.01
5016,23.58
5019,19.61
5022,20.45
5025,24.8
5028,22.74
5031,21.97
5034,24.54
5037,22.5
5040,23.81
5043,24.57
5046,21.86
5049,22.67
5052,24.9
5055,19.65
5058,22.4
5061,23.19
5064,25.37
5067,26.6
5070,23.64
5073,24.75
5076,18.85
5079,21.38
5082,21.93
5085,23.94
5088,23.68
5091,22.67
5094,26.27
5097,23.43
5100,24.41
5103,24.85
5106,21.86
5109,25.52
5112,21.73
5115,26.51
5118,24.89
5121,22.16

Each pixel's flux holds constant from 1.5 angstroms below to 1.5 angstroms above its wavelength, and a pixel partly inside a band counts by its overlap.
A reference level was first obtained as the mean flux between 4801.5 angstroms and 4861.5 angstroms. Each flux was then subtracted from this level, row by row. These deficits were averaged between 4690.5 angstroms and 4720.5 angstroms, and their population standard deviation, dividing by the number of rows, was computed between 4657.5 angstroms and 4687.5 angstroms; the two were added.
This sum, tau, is 2.5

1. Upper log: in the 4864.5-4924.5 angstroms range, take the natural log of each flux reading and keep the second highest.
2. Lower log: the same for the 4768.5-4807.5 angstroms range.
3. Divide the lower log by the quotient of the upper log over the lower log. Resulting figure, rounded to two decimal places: 3.34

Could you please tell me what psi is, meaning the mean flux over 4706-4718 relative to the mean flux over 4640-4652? 0.97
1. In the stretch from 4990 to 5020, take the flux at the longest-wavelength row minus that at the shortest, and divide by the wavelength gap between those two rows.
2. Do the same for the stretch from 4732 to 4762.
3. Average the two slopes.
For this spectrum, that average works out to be -0.181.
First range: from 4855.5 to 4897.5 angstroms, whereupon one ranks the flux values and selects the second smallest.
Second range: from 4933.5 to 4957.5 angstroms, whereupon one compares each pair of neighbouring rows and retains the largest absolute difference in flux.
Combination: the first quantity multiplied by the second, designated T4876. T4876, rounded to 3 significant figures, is 228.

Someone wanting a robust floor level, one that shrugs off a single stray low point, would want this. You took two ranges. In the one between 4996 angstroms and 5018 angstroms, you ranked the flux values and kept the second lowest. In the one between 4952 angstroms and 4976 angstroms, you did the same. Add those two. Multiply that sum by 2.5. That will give 103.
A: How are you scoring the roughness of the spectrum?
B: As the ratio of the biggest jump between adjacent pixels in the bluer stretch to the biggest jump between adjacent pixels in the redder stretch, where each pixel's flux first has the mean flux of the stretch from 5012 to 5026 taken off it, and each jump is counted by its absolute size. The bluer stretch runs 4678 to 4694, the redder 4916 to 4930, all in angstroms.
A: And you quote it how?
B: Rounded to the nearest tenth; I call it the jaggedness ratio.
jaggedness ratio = 1.2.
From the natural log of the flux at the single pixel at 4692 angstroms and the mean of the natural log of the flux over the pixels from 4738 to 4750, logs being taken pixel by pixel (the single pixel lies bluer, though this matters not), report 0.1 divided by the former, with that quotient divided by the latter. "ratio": 0.0095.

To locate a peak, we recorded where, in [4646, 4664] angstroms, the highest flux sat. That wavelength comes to 4647 angstroms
